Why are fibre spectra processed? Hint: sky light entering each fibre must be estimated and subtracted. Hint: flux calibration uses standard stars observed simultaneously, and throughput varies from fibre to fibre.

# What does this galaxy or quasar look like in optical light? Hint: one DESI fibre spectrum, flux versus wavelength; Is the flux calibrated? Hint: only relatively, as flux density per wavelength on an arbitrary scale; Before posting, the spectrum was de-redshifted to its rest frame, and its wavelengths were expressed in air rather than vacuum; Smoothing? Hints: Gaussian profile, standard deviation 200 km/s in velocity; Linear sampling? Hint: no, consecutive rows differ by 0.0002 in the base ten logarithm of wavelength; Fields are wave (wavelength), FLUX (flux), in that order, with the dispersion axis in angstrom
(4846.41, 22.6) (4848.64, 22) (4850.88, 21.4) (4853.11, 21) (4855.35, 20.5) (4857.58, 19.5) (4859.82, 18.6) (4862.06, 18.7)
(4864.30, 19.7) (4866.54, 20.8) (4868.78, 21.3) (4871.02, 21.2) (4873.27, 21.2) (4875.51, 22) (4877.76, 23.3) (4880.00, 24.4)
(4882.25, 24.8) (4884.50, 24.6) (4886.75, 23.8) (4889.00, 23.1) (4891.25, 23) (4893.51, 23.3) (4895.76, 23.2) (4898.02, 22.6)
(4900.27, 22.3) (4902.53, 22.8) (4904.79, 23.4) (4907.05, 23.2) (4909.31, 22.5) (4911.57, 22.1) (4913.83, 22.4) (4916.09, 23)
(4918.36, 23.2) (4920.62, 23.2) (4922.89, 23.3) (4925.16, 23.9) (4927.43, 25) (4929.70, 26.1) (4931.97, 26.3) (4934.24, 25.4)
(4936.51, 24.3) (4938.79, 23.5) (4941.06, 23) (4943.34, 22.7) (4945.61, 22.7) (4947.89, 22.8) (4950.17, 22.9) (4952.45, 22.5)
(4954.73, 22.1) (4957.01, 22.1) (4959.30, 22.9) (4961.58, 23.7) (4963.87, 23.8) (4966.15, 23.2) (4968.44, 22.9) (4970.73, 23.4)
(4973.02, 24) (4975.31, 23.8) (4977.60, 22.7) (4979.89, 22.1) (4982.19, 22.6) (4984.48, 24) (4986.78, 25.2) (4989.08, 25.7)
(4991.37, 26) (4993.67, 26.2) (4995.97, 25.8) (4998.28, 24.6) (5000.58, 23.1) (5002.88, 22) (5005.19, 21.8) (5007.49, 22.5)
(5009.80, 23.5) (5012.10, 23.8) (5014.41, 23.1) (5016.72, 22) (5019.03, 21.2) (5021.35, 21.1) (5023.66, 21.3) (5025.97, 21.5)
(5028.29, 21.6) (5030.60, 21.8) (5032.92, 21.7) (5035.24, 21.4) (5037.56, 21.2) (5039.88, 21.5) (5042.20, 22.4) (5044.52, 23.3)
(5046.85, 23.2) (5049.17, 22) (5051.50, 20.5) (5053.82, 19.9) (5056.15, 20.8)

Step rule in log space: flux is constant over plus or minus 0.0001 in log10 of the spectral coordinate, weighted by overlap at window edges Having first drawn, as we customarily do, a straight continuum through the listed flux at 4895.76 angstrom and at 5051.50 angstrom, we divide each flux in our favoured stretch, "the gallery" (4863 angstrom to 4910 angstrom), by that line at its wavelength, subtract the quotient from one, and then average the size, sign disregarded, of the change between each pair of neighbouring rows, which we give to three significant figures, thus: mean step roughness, 0.0222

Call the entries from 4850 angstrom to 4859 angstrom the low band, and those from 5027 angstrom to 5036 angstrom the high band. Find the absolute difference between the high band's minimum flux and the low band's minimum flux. 1.9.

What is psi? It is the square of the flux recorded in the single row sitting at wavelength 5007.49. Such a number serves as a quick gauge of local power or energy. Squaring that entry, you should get 506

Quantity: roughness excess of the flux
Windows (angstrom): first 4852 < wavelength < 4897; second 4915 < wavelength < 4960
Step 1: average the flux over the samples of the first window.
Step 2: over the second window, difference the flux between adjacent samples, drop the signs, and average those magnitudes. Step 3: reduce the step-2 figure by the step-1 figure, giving -21.4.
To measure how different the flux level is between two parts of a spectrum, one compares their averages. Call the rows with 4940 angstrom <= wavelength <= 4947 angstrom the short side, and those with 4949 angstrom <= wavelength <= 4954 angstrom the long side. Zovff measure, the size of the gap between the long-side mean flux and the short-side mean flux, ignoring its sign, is 0.1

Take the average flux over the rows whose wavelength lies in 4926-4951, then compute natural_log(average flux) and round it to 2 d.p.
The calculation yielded 3.18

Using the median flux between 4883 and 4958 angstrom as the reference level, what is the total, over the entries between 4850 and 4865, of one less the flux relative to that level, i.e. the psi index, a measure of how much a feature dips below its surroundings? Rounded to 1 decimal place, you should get 1.0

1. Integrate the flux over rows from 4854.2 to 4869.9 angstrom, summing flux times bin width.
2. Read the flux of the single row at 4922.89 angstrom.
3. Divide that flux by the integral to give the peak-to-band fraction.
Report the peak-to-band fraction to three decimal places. 0.075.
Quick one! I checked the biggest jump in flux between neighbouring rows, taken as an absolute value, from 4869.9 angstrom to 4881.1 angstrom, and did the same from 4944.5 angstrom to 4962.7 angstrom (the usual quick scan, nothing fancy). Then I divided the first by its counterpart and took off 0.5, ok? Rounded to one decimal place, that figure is 1.1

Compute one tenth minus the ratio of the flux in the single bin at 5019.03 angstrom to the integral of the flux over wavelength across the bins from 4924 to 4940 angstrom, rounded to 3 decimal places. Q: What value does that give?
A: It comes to 0.047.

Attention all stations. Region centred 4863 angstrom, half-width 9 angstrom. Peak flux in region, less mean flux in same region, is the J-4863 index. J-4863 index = 1.26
